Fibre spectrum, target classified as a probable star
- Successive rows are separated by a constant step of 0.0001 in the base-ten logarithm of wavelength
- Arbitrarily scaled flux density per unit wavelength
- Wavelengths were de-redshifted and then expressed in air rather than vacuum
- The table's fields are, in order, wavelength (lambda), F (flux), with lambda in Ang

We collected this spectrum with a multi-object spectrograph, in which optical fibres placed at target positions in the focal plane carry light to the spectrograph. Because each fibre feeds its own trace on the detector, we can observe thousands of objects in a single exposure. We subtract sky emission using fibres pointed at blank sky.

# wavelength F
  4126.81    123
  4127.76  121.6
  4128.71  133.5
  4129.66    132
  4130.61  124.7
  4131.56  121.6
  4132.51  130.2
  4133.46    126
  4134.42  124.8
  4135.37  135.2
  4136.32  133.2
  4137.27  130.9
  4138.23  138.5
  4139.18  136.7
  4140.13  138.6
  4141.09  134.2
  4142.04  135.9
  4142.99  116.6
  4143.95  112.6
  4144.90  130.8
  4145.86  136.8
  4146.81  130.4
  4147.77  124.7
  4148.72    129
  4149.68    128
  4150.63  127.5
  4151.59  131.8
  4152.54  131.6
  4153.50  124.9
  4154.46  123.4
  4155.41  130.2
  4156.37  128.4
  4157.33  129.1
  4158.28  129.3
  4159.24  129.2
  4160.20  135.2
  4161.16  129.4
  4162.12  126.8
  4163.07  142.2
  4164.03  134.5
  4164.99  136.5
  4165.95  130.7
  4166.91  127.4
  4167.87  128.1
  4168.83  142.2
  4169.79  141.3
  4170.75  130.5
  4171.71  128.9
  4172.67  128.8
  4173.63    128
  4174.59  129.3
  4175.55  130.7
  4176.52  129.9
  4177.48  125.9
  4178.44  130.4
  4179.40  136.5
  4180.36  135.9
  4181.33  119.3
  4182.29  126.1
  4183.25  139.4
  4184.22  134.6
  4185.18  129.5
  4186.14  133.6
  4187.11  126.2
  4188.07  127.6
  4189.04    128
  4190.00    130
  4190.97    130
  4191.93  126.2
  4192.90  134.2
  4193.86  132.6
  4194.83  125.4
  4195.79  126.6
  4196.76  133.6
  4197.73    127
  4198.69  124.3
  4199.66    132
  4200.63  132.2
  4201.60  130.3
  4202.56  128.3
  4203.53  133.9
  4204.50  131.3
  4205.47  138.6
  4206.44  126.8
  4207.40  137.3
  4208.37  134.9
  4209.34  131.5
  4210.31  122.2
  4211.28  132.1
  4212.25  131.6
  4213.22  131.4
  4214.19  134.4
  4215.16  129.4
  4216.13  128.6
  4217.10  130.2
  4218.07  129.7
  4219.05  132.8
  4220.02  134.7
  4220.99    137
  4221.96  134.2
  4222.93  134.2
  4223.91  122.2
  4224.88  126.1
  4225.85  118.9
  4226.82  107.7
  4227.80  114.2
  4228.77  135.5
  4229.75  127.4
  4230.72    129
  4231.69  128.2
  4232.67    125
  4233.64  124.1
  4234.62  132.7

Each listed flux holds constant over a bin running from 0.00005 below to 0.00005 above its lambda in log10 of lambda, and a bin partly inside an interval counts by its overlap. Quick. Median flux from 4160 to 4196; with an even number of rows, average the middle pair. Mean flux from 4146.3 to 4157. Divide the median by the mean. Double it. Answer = 2.03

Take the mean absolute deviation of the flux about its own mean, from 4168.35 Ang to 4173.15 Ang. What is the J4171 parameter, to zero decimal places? 6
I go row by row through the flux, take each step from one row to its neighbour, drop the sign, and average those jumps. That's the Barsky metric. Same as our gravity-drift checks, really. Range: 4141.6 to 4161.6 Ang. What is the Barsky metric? 5.0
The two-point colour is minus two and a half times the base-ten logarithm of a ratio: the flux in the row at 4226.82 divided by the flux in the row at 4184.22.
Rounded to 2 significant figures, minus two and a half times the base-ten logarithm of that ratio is 0.24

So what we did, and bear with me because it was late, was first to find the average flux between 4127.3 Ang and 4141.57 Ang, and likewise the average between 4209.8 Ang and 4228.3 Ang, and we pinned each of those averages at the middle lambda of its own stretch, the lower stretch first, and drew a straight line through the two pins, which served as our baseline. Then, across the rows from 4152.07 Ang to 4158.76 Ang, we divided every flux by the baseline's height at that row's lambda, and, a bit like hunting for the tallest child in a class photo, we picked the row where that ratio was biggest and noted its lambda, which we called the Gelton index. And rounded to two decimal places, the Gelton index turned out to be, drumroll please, 4152.54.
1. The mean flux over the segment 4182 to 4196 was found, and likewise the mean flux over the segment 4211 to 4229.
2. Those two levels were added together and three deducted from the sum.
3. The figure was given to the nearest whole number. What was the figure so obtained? 256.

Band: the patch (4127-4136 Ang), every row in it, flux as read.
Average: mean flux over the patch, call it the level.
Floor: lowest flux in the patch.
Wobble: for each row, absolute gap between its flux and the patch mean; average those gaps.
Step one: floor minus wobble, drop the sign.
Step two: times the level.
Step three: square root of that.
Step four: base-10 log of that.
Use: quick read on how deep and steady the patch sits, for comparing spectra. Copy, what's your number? 2.09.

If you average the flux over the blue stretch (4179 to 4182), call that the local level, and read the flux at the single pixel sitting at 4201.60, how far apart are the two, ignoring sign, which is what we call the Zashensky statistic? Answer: 0.3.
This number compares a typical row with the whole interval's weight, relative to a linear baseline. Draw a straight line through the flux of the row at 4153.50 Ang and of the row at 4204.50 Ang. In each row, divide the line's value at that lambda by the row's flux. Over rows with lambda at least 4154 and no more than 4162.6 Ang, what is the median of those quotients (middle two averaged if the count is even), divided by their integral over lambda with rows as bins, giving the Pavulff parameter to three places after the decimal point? 0.116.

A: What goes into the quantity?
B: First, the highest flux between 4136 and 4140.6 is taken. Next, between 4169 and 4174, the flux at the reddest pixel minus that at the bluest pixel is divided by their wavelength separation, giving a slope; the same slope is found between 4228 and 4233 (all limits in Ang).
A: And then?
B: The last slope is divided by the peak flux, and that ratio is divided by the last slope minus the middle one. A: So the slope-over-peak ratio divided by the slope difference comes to -0.025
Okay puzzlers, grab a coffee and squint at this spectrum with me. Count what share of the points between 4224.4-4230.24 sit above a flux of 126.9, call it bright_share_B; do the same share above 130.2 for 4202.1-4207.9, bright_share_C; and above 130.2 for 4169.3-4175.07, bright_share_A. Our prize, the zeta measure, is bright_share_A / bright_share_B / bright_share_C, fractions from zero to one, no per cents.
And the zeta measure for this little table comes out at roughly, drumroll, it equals 1.5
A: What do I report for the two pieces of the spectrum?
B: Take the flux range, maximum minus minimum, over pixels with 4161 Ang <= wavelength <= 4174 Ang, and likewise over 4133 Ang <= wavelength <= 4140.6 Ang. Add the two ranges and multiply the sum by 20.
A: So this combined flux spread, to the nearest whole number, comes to 584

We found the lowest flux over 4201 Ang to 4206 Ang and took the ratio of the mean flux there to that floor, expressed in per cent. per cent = 103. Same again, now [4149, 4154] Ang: 103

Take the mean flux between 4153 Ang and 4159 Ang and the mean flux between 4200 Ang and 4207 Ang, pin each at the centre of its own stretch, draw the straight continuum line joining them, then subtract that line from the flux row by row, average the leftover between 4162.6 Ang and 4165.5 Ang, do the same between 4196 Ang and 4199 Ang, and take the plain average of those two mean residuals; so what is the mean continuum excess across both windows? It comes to 3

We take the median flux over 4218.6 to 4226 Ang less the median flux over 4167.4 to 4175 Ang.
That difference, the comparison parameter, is 4.4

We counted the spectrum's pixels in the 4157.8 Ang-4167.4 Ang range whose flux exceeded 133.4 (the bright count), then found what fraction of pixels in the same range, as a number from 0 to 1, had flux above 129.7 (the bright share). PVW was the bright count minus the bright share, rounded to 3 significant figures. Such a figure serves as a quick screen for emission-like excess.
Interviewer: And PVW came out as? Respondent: 3.50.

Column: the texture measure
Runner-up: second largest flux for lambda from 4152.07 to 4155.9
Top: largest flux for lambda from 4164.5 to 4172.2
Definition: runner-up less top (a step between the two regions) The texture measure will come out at -12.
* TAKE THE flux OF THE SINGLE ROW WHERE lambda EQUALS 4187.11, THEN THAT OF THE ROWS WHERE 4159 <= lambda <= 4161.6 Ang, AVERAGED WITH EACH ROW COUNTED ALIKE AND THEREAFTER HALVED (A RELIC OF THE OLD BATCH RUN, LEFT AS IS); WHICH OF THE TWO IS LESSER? 65.6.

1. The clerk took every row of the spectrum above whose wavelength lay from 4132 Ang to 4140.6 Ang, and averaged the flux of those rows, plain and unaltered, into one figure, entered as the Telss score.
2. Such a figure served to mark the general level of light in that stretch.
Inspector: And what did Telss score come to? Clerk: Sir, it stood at 133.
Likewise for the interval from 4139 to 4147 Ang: 130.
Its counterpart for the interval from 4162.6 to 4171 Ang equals 135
